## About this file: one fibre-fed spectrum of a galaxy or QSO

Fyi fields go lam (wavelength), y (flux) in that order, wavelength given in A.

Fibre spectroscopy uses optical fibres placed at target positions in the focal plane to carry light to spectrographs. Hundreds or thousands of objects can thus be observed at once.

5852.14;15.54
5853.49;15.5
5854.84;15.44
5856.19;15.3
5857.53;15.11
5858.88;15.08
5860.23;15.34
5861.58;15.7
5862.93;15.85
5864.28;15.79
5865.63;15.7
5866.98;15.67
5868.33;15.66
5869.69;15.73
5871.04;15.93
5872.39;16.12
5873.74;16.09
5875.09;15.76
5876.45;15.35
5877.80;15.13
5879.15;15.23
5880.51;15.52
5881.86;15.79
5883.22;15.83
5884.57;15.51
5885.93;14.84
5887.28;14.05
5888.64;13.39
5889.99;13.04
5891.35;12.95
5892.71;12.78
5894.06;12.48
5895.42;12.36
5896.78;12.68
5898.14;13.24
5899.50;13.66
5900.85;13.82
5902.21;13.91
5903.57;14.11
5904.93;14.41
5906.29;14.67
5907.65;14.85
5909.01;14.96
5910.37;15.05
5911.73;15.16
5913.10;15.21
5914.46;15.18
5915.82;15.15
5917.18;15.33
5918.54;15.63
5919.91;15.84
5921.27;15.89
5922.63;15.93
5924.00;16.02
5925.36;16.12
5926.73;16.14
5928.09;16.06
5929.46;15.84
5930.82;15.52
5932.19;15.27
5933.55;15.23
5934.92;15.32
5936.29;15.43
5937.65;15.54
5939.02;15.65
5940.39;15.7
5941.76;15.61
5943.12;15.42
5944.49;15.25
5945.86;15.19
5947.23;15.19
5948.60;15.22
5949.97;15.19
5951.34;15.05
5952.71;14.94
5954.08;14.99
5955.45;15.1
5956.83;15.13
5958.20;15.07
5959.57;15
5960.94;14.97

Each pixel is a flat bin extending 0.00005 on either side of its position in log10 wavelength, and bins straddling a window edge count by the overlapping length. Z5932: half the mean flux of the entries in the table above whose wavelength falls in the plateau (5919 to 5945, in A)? 7.84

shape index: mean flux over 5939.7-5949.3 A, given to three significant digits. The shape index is 15.4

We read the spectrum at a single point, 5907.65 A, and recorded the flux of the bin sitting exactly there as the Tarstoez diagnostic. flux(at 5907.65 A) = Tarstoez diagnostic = 14.85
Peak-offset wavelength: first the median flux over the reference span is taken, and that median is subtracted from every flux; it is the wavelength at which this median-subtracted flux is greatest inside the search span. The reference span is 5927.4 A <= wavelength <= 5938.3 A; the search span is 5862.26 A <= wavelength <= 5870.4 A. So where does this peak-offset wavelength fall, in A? 5862.93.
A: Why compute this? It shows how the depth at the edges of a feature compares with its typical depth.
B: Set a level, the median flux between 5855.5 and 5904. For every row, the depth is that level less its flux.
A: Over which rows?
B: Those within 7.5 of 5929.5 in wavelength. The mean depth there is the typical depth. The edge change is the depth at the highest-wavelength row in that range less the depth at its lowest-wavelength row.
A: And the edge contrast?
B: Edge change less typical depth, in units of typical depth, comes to -2.1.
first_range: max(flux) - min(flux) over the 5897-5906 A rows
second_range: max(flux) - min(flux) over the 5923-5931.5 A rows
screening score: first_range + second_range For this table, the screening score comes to 1.79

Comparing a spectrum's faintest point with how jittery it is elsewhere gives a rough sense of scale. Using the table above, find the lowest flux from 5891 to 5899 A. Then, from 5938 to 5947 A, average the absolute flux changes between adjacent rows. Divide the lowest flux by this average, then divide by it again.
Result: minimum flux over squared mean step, 985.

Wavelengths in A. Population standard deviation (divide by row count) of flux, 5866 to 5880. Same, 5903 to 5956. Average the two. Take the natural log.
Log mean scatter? -0.95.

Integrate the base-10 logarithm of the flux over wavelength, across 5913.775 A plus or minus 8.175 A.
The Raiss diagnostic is 19.3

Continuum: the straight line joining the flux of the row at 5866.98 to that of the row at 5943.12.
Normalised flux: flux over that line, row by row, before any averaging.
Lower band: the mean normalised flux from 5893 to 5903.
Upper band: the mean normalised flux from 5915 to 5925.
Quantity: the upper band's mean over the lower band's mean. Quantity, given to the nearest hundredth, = 1.20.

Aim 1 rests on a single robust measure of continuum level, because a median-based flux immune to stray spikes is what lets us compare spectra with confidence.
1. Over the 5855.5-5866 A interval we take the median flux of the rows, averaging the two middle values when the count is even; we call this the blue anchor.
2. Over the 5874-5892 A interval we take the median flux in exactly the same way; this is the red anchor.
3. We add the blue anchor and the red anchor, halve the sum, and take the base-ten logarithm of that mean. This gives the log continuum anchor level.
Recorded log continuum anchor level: 1.19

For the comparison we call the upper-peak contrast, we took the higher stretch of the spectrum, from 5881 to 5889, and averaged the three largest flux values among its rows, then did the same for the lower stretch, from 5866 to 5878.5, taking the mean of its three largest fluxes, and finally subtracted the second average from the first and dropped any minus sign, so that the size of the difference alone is 0.34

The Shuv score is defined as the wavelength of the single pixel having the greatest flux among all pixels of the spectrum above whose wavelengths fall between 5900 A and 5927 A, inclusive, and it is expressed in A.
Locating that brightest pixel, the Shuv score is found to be 5926.73 A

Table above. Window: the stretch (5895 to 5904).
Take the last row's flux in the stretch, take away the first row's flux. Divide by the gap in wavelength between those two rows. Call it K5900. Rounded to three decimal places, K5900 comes 0.215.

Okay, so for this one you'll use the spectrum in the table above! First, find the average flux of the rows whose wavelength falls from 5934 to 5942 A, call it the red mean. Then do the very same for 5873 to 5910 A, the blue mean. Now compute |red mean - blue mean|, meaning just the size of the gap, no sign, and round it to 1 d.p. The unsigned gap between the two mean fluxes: 1.2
